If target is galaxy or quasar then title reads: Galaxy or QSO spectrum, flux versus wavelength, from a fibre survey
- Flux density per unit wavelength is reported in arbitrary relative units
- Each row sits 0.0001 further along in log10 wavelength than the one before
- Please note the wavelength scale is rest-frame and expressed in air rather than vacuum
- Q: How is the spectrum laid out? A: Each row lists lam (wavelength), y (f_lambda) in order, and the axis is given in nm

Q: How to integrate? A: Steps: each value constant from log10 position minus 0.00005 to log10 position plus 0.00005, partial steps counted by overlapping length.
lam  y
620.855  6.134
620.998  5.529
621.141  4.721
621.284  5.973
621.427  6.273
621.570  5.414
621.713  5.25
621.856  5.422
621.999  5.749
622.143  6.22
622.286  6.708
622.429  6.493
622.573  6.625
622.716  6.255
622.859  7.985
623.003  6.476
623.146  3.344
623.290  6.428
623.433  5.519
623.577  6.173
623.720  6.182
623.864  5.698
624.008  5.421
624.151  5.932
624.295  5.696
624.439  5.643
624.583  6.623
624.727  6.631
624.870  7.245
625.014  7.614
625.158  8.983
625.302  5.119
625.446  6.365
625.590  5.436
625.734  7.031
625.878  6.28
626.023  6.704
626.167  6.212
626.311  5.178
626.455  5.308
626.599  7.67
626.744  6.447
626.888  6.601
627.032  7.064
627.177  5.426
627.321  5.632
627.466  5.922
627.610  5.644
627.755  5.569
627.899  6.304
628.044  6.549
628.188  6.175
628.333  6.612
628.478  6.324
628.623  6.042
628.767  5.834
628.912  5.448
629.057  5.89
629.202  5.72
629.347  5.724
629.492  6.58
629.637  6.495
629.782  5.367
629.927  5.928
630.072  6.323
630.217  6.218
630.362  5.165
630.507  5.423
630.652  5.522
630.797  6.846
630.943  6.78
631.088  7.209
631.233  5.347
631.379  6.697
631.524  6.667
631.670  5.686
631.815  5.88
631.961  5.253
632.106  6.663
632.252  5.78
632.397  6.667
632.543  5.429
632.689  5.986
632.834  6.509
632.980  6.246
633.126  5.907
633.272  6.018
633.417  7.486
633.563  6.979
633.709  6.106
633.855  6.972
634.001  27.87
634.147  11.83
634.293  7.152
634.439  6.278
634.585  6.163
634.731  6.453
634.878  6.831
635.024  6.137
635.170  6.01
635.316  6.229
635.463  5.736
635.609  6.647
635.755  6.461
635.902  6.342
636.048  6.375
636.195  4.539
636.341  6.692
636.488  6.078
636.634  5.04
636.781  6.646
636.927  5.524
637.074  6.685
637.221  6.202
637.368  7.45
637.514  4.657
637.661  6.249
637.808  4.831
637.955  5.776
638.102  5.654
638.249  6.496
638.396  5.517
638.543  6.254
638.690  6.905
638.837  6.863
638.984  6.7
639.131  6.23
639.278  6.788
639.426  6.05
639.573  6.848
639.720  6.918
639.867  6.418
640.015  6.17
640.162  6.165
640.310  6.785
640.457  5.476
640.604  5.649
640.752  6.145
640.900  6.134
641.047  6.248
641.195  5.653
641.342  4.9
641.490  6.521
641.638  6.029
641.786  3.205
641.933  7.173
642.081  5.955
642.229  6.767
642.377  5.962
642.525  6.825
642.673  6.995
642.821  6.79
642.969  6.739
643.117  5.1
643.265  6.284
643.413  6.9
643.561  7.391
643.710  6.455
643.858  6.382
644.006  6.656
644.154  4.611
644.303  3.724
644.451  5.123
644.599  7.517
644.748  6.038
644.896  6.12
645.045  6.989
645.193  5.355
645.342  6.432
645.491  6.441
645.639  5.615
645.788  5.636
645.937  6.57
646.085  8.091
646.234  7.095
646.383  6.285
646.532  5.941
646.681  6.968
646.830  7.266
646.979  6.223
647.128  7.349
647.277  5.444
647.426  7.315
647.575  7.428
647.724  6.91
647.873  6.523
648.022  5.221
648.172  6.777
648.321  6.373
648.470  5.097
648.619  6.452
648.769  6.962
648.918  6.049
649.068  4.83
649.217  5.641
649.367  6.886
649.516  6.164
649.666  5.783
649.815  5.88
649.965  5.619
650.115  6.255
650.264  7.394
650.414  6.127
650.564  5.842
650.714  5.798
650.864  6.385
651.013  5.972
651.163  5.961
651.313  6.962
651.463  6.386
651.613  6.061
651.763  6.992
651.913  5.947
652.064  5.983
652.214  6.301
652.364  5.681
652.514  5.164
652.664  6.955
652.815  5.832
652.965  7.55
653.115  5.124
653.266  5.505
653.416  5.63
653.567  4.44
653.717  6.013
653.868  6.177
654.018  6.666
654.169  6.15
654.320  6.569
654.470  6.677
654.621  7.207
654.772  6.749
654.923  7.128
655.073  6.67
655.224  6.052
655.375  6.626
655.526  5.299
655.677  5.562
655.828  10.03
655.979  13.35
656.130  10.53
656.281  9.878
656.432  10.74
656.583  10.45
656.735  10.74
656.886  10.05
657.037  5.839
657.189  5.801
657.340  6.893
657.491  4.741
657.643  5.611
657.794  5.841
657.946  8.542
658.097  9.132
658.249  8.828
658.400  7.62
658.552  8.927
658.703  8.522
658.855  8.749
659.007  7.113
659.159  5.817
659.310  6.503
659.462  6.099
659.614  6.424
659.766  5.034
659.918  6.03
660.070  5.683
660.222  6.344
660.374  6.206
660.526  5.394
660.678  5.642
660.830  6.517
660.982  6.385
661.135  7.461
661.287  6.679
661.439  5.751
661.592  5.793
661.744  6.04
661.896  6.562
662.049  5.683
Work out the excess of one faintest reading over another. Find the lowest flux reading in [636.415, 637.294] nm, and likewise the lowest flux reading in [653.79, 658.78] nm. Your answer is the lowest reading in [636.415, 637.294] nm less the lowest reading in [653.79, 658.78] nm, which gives 0.3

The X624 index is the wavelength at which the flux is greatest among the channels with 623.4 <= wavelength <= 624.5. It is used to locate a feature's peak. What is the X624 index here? 623.720 nm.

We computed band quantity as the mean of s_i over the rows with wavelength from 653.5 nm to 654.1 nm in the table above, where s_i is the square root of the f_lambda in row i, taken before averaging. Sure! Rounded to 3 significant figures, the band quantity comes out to 2.41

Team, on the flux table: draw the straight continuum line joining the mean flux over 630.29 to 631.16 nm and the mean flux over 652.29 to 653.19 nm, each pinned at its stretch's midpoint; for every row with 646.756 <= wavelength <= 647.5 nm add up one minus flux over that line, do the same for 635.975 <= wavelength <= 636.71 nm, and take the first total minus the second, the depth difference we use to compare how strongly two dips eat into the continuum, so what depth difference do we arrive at -0.8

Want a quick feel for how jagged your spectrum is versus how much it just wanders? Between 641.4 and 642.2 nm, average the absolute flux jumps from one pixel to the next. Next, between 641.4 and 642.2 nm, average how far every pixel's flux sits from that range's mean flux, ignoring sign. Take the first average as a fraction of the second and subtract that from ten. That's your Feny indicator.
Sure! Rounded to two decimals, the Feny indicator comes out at 7.93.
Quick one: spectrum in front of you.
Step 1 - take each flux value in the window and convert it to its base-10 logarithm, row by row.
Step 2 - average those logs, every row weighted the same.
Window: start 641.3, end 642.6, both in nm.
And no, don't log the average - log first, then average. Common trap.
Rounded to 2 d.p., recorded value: 0.76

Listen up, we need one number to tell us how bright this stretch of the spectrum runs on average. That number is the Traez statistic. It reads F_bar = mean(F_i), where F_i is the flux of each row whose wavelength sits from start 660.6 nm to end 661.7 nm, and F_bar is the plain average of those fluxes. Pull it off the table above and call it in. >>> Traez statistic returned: 6.3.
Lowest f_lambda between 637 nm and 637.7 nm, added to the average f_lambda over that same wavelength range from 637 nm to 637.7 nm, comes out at 10.9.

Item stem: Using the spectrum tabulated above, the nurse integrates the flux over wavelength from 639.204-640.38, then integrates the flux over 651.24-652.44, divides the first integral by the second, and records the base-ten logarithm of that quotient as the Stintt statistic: 0.007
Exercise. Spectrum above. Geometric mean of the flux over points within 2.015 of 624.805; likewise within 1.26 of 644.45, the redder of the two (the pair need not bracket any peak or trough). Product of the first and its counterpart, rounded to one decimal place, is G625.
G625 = 37.2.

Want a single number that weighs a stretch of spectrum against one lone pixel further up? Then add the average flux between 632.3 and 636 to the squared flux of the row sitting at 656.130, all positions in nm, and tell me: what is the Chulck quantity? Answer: 118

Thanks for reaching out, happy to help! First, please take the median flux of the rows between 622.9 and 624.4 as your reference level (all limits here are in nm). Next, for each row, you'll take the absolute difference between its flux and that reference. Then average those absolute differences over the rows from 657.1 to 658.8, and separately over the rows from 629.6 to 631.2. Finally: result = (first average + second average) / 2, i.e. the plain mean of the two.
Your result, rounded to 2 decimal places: 1.18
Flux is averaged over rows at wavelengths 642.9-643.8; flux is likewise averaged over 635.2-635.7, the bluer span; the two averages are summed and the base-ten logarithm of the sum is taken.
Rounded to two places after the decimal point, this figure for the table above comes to 1.10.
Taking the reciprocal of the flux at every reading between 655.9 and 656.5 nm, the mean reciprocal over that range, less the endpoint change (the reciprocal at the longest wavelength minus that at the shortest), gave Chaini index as 0.073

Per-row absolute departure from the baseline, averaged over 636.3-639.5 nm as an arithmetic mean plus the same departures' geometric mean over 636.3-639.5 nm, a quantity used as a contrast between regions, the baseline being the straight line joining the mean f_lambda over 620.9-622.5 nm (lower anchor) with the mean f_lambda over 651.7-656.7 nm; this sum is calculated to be 1.0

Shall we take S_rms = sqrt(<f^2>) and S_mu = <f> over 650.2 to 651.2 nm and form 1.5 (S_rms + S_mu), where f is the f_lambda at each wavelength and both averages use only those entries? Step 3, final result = 18.7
